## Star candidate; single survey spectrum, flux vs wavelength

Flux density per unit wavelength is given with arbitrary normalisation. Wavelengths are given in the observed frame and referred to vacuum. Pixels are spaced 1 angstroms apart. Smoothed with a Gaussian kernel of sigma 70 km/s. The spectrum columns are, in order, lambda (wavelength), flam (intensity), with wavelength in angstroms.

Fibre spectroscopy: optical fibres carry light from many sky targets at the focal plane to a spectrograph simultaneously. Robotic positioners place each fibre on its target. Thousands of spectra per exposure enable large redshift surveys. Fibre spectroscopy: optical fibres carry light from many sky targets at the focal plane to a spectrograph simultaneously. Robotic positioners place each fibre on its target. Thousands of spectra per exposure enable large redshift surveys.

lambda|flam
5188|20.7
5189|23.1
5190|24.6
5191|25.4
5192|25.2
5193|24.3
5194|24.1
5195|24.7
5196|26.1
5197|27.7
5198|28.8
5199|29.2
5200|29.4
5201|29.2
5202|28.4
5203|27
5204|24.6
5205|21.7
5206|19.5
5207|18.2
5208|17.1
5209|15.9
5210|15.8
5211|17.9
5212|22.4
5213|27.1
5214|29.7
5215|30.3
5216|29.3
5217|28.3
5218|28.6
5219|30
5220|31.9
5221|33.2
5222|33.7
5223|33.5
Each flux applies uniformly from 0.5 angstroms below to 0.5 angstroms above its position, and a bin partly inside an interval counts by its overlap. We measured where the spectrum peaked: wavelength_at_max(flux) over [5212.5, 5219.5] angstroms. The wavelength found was 5215 angstroms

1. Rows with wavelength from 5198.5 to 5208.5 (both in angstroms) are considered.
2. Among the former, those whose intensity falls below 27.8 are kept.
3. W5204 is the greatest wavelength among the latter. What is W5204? 5208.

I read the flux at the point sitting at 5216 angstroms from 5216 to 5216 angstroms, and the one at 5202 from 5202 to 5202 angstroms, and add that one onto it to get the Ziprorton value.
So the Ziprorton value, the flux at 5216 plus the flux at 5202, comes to 58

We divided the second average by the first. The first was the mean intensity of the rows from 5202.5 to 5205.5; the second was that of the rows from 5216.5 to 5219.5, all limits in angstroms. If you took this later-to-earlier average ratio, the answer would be 1.19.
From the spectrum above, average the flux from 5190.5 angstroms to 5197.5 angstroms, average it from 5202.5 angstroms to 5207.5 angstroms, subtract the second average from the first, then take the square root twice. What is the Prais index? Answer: 1.3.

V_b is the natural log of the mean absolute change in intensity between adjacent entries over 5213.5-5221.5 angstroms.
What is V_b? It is 0.1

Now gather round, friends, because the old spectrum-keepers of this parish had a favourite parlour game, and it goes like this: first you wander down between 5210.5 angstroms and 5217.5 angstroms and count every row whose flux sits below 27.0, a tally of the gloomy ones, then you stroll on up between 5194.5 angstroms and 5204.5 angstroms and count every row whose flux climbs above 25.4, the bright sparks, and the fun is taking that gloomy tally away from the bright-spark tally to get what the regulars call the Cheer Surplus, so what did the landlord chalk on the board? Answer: 6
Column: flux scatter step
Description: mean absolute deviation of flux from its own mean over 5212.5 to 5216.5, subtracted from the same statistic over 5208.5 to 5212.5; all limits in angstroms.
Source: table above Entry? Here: 1.2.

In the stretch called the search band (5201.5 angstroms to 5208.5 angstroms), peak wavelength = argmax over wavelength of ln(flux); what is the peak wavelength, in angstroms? 5202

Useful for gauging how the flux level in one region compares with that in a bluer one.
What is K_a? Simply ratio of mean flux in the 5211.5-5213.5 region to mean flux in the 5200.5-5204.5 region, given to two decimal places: 0.91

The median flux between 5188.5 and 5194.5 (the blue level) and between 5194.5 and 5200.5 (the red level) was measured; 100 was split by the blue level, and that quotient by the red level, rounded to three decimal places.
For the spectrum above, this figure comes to 0.145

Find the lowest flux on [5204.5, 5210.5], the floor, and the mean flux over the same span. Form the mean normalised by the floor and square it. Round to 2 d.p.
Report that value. 1.30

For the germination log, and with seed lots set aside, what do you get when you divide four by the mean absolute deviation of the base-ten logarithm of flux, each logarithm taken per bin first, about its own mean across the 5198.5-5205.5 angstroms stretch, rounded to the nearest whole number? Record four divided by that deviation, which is 105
